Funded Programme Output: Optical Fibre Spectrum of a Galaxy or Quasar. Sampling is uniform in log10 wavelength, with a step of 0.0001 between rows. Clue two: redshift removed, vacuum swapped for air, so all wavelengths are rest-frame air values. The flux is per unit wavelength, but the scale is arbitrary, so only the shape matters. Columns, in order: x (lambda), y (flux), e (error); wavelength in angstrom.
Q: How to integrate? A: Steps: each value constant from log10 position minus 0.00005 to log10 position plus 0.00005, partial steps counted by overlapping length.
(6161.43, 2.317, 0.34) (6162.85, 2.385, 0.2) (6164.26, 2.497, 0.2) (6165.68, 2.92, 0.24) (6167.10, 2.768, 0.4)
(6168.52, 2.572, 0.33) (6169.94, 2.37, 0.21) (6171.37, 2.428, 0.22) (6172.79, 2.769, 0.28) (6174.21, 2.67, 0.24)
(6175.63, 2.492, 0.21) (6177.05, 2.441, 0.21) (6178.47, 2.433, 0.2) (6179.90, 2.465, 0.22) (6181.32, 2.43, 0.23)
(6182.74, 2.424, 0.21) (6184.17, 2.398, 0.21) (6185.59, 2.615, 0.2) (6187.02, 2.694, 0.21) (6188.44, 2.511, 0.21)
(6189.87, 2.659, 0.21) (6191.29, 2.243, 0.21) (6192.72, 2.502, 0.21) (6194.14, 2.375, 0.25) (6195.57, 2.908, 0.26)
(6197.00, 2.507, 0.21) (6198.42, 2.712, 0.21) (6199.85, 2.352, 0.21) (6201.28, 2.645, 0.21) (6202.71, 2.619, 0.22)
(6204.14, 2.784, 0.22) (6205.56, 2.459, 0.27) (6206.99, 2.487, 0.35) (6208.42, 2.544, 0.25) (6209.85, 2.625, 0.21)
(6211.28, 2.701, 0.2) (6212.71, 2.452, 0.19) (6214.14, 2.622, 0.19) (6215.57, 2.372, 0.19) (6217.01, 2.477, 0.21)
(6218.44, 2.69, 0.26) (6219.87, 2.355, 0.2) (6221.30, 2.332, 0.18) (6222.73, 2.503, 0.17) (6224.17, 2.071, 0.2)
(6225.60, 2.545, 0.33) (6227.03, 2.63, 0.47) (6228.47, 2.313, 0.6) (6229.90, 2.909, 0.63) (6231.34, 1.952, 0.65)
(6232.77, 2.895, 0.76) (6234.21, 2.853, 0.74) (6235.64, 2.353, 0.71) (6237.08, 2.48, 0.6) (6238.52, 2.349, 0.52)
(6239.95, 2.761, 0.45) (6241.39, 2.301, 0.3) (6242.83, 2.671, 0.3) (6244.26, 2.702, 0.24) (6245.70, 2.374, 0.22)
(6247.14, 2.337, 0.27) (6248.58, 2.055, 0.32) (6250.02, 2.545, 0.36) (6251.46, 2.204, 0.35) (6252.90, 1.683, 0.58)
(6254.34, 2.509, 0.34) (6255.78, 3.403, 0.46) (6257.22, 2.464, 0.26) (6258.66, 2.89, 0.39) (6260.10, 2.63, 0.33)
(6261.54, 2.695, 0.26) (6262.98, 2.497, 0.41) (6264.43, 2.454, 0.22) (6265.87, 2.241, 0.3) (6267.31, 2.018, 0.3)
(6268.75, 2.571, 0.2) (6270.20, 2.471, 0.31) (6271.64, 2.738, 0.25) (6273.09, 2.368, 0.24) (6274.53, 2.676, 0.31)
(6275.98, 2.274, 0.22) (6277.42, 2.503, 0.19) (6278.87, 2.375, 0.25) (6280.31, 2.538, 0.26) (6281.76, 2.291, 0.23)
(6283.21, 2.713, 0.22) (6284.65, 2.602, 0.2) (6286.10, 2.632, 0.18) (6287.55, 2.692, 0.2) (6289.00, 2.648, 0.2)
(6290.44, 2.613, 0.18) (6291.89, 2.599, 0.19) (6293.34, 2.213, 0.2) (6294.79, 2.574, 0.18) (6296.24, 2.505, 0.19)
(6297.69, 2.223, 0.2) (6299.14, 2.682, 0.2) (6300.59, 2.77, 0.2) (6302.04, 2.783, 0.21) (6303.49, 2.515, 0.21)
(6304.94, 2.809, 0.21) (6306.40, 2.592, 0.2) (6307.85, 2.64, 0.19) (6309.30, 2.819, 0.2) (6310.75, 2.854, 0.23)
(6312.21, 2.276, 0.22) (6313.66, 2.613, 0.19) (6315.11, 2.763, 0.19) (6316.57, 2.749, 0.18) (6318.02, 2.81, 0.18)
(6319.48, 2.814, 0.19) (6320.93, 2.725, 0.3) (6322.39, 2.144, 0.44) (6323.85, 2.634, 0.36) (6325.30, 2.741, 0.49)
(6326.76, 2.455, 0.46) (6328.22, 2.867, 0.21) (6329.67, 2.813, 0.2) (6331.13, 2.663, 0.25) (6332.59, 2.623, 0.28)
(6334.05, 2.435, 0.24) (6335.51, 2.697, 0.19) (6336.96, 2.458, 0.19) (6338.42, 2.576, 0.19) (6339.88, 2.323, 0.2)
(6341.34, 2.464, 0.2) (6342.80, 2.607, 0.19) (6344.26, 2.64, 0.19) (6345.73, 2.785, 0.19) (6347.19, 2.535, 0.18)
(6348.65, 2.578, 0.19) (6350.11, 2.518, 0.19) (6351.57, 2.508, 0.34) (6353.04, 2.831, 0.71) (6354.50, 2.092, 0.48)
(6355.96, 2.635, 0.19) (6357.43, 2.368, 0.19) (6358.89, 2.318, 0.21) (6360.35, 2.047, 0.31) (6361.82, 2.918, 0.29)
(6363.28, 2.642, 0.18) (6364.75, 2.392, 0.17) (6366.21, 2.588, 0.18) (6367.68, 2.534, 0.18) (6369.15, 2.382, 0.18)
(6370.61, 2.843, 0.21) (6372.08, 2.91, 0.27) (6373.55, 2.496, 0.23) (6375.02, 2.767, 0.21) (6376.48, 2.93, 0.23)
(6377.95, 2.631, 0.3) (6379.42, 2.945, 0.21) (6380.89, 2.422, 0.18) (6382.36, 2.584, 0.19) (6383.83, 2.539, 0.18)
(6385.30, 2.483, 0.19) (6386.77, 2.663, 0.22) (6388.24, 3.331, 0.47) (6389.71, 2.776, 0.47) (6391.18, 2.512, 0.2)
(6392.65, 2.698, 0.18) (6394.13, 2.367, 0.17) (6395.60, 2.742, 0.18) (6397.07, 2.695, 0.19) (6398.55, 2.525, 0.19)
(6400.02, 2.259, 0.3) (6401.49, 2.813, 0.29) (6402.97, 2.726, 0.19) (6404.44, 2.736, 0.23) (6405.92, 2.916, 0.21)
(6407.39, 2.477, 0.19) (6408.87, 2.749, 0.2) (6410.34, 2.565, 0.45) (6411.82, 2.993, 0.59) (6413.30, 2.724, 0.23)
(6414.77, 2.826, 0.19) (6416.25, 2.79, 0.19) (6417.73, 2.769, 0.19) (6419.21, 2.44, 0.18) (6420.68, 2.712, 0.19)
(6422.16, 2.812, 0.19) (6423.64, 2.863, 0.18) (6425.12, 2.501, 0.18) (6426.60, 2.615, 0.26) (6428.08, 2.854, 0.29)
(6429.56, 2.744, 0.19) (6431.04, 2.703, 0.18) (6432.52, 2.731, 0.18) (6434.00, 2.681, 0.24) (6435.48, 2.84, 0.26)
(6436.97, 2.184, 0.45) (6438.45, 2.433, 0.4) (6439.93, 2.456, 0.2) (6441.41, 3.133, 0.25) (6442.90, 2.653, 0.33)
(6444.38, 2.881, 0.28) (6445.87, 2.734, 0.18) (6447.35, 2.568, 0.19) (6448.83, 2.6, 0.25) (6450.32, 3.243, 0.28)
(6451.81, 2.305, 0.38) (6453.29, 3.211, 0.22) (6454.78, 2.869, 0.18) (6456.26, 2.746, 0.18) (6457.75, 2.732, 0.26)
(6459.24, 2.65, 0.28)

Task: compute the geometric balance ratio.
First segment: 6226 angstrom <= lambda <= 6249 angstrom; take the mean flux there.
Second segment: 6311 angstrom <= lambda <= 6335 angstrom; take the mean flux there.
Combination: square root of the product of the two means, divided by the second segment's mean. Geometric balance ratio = 0.974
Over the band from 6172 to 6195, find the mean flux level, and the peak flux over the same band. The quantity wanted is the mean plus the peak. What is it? 5.28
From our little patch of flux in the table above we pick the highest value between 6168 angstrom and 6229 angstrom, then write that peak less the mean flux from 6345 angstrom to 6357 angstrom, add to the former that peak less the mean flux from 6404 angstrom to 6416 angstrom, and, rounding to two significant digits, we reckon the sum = 0.51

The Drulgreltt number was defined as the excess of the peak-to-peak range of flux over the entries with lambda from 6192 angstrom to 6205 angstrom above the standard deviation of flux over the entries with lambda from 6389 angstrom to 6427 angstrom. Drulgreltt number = 0.38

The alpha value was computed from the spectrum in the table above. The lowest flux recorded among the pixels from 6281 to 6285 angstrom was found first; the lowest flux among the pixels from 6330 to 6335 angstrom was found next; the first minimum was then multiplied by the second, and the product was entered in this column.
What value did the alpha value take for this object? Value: 5.58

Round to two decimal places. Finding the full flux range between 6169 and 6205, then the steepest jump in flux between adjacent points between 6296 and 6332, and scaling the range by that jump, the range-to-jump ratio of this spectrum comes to 1.14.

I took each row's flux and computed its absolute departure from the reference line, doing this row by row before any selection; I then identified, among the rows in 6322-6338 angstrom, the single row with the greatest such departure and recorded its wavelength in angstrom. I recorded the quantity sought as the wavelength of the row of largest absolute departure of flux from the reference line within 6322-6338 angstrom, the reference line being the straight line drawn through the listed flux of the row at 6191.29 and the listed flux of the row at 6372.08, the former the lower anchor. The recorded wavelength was 6322.39 angstrom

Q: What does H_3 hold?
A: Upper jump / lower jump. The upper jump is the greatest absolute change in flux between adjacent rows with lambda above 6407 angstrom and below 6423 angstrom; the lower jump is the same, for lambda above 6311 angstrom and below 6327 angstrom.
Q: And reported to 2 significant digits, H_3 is 0.74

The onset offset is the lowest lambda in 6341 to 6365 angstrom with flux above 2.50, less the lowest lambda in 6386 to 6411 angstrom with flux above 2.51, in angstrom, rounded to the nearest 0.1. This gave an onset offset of -44.0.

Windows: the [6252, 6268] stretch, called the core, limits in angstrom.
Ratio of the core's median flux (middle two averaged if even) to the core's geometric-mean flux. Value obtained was 1.01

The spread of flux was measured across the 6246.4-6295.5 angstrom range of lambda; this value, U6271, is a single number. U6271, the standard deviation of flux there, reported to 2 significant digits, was 0.29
